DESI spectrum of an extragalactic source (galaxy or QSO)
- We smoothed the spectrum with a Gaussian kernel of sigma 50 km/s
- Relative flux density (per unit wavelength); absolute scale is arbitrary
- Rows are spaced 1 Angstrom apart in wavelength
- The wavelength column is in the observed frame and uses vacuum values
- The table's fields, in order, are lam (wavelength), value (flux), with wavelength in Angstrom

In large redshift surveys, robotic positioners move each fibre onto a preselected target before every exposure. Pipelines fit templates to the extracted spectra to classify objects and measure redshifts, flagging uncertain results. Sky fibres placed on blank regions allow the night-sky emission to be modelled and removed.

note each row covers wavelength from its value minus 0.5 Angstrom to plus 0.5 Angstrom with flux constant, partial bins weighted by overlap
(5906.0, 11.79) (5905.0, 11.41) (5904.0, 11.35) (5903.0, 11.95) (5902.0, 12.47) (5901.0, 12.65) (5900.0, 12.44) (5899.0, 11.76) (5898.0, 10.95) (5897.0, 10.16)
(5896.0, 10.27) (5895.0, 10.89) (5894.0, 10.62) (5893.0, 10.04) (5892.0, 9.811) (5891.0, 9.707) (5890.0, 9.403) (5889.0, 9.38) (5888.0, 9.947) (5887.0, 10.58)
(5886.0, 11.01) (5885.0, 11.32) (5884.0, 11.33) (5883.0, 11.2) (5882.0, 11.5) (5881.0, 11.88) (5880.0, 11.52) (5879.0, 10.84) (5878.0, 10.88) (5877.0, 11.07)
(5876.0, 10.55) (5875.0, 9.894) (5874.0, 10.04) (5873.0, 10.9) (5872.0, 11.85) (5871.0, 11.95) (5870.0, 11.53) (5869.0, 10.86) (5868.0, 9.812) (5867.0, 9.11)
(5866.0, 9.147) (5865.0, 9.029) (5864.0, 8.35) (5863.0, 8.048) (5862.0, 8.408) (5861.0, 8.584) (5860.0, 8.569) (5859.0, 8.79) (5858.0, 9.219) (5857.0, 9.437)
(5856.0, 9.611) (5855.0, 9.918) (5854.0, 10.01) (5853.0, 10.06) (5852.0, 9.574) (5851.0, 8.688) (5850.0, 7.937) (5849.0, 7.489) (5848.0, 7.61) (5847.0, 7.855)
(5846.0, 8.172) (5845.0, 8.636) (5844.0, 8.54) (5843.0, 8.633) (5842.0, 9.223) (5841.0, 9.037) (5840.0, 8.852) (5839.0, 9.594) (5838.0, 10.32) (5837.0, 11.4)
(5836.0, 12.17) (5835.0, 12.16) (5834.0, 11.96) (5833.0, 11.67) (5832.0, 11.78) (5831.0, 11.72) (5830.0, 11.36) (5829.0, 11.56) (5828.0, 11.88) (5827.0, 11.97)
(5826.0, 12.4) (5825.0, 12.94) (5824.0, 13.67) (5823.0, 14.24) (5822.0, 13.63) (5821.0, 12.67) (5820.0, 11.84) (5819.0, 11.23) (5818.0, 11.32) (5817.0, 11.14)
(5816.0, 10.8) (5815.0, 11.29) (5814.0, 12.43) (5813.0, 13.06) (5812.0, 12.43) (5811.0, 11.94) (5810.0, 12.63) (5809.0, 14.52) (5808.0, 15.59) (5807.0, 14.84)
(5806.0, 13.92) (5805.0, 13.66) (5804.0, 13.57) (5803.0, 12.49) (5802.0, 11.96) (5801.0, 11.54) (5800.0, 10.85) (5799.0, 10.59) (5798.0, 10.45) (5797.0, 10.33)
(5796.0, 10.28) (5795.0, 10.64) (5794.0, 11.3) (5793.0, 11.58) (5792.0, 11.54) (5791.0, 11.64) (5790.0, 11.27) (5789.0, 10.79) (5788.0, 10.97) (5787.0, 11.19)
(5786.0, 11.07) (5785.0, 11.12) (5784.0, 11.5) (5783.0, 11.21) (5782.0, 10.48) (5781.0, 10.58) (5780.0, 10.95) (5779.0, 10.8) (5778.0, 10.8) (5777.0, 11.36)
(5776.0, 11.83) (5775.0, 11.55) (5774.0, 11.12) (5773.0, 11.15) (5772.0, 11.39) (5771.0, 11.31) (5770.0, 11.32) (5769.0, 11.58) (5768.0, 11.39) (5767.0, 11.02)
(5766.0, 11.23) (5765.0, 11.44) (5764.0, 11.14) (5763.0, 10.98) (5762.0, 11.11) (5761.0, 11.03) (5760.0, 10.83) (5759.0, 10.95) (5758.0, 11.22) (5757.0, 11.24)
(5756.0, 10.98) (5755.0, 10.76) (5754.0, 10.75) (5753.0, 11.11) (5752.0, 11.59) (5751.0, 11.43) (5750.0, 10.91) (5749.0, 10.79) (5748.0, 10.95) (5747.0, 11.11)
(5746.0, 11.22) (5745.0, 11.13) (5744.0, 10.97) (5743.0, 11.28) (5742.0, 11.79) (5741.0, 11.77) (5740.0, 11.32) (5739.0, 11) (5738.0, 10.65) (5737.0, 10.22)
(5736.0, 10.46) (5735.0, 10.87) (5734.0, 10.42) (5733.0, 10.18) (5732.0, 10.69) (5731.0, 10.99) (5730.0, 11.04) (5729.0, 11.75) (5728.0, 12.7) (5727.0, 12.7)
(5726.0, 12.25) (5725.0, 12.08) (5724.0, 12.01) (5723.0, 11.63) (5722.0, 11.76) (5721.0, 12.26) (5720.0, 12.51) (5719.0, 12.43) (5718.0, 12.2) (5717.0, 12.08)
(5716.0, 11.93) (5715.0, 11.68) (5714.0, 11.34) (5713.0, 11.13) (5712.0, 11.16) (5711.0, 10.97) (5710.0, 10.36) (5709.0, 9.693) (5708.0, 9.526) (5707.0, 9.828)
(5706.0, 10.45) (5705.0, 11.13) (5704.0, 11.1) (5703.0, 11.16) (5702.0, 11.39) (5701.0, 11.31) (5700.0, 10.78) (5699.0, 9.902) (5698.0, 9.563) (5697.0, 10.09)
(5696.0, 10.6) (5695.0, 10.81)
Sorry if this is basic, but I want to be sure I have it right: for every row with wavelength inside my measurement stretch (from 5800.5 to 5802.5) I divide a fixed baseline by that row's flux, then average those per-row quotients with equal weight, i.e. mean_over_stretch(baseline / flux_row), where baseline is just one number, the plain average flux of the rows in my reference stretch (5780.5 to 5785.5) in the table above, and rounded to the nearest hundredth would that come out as 0.93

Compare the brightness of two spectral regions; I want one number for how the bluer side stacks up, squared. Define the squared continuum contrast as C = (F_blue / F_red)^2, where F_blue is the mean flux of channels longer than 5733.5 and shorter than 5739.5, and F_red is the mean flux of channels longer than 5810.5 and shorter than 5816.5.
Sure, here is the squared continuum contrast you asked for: 0.78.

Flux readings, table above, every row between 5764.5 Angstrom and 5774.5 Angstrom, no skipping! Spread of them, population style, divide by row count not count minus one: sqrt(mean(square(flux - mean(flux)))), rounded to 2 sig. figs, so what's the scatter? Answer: 0.16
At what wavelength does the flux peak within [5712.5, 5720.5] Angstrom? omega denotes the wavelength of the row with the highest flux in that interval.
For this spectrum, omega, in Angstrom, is 5720.0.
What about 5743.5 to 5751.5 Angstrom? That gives 5751.0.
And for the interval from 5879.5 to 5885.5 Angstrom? 5881.0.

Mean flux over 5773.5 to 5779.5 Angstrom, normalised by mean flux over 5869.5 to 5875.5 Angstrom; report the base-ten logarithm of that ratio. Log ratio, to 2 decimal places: 0.01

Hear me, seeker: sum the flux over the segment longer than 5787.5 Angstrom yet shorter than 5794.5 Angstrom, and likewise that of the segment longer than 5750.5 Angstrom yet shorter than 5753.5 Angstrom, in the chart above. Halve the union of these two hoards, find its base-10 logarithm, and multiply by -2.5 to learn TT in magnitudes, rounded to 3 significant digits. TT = -4.38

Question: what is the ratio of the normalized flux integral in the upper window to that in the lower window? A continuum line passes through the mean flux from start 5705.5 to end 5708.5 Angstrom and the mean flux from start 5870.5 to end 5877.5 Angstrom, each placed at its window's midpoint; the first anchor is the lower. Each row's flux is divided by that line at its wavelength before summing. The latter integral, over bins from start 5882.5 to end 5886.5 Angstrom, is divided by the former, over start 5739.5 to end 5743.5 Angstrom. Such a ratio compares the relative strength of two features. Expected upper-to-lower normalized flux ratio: 0.90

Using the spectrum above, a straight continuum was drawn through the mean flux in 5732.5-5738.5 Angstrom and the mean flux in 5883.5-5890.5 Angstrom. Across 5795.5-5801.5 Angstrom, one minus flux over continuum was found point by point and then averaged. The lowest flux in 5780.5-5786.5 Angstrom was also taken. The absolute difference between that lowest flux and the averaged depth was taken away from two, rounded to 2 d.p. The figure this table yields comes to -8.50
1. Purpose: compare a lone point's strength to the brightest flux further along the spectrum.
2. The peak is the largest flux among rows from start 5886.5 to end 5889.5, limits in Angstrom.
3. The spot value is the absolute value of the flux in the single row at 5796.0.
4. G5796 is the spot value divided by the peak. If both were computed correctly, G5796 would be 0.97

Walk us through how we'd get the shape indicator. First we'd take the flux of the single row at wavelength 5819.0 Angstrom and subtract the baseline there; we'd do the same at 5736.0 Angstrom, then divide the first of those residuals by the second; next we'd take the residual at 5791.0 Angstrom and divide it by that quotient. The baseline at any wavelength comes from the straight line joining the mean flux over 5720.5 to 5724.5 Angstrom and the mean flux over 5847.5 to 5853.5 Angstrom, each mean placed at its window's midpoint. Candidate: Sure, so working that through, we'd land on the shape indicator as -0.9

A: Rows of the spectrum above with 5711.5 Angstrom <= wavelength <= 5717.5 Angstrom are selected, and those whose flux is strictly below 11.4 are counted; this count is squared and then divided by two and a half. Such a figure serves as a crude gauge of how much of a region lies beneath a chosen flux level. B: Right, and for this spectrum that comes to 4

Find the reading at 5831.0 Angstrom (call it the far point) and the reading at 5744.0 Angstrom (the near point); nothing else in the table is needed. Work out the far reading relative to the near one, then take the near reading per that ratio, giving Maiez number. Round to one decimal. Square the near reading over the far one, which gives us 10.3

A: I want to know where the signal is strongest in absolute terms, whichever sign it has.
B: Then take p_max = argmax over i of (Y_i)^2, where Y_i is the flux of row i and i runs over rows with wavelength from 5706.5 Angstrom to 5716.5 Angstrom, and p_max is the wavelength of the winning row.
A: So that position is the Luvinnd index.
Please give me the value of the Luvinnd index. 5716.0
